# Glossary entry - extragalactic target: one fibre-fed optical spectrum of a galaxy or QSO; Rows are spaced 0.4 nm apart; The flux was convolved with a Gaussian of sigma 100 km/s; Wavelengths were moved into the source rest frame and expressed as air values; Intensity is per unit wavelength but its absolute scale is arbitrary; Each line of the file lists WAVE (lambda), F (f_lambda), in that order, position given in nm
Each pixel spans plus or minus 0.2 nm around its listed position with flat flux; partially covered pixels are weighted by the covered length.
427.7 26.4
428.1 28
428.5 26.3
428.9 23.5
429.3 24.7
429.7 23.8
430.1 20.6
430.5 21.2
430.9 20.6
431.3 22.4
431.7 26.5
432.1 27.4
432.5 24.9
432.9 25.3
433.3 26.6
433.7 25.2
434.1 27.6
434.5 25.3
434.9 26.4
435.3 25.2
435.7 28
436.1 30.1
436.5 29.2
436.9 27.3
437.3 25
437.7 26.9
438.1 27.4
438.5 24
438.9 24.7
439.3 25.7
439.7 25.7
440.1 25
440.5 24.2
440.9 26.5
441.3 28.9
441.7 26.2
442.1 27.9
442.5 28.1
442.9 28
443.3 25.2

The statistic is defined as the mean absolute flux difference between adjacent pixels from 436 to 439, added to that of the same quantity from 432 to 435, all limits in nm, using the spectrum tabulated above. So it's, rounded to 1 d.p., 3.3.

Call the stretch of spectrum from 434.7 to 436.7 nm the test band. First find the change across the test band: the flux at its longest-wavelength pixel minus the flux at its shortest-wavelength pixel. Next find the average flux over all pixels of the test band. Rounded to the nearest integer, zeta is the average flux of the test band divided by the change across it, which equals 10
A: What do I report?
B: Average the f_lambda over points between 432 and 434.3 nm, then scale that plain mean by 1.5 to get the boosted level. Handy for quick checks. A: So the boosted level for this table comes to 39.2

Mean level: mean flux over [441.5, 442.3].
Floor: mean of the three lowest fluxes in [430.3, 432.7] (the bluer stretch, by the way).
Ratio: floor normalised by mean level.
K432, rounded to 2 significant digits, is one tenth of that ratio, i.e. 0.079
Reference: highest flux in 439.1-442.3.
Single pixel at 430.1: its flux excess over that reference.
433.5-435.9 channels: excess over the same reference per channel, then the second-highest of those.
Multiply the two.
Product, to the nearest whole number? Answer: 11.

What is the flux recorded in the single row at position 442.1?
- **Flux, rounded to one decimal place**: 27.9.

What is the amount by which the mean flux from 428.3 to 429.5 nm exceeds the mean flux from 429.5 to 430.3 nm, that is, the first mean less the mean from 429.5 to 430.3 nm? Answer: 2.6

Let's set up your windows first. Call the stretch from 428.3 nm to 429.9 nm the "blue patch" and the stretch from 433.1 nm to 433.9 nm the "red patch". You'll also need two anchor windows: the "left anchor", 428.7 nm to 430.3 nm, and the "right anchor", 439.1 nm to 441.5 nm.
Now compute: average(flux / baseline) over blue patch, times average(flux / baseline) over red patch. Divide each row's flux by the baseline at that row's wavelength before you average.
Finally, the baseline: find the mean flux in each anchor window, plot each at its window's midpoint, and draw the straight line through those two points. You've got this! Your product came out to 1.14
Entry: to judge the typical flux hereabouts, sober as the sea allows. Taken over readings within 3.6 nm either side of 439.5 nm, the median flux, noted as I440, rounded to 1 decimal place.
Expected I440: 26.7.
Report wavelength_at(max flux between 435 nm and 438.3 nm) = 436.1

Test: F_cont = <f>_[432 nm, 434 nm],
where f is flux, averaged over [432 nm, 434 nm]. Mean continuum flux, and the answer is 25.9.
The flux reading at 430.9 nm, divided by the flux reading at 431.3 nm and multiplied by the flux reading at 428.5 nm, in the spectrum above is 24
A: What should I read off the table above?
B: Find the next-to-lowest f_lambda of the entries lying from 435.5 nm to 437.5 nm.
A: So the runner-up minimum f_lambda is 27.3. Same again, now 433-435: 25.3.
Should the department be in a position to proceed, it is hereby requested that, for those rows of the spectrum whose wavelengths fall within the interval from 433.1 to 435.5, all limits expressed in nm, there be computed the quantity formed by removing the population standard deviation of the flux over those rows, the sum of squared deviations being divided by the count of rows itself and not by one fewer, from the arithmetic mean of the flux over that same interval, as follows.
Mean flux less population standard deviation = 25.2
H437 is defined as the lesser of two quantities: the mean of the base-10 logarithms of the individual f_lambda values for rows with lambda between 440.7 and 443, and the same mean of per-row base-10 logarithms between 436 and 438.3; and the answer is 1.44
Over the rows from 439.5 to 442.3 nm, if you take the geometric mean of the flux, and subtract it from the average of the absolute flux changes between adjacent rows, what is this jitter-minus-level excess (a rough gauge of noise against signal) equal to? -24.5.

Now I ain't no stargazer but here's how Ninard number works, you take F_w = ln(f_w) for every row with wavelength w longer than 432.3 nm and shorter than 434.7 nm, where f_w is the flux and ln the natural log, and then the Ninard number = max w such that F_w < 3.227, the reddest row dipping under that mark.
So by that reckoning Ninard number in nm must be 433.7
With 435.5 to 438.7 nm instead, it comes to 438.5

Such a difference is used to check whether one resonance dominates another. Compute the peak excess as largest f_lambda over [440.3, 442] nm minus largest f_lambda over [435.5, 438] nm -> -1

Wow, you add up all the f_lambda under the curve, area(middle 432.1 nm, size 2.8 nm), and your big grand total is 69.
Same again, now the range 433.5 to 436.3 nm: 75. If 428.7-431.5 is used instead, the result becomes 63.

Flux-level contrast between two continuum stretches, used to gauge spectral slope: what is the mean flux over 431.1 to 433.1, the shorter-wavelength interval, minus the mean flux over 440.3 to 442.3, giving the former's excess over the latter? -1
